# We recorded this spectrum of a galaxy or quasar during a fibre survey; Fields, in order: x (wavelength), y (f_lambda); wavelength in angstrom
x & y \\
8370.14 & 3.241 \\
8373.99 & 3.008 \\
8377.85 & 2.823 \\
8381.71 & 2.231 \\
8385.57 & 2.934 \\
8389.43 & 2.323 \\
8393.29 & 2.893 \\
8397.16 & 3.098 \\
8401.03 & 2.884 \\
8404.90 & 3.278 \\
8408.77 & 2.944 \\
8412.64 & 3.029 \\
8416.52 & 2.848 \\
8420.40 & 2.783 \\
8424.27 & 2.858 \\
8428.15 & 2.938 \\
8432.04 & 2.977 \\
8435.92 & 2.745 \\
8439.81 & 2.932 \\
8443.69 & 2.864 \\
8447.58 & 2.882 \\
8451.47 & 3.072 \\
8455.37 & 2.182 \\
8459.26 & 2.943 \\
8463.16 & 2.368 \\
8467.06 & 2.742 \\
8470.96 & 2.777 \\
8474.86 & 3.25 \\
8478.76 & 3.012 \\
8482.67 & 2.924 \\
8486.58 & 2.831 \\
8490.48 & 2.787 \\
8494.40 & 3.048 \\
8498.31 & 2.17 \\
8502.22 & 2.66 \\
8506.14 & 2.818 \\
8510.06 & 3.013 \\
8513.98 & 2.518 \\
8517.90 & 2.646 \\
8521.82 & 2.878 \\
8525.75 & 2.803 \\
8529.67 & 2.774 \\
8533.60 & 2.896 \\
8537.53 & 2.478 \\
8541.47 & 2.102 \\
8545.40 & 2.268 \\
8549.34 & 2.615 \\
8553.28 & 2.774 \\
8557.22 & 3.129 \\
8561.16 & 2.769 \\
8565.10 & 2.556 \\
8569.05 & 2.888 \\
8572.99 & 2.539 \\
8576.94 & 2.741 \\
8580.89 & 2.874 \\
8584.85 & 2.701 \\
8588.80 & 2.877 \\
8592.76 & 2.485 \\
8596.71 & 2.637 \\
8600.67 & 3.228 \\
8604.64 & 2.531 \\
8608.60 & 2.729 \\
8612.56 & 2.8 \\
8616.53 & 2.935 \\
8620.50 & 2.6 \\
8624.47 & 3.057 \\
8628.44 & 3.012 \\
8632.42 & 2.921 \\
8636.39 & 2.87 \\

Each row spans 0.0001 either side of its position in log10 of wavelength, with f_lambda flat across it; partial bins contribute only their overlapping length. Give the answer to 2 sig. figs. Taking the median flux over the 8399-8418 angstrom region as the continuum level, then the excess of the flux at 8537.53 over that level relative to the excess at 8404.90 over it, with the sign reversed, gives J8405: 1.4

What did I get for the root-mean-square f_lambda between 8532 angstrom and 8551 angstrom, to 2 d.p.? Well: 2.49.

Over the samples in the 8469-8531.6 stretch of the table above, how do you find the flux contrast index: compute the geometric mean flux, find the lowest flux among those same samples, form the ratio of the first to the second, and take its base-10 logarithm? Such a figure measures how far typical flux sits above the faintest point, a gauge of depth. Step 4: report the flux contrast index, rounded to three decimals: 0.110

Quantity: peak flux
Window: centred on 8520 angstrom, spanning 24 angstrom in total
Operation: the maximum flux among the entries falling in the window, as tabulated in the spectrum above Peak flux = 3.013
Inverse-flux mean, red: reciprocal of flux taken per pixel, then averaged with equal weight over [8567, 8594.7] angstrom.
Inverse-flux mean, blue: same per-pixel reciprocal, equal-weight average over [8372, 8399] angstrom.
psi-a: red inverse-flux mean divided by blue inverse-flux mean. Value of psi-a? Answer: 1.00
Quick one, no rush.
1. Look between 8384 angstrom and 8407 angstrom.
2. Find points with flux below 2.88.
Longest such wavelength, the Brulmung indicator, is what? 8389.43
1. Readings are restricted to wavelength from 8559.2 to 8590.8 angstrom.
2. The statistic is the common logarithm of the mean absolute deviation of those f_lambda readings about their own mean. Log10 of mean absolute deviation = -0.96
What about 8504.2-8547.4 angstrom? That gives -0.64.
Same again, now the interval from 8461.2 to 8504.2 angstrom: -0.67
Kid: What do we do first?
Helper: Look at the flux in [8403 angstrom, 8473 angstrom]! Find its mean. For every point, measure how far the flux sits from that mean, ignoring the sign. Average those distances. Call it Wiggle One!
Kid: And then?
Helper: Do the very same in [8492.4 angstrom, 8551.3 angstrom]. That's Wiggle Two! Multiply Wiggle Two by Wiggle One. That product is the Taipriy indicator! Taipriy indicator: 0.037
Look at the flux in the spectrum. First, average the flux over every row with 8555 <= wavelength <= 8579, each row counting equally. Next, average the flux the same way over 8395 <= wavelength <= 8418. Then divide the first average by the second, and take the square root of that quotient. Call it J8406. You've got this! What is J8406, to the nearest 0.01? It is 0.96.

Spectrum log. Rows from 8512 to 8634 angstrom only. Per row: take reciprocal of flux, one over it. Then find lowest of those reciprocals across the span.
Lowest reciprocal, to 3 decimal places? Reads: 0.310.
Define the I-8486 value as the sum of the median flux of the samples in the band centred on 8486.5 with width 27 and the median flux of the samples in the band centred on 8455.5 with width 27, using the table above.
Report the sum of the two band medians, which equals 5.79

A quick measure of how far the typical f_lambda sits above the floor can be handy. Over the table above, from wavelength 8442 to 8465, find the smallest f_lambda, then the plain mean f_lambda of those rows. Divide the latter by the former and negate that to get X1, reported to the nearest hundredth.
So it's -1.25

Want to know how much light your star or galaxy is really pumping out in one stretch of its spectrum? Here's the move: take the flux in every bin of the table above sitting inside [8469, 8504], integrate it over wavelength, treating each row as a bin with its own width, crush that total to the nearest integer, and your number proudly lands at 99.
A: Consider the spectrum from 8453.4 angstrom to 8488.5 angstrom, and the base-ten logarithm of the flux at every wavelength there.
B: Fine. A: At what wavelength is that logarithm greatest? 8474.86 angstrom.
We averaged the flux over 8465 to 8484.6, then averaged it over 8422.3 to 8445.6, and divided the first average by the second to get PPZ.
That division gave 1.02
